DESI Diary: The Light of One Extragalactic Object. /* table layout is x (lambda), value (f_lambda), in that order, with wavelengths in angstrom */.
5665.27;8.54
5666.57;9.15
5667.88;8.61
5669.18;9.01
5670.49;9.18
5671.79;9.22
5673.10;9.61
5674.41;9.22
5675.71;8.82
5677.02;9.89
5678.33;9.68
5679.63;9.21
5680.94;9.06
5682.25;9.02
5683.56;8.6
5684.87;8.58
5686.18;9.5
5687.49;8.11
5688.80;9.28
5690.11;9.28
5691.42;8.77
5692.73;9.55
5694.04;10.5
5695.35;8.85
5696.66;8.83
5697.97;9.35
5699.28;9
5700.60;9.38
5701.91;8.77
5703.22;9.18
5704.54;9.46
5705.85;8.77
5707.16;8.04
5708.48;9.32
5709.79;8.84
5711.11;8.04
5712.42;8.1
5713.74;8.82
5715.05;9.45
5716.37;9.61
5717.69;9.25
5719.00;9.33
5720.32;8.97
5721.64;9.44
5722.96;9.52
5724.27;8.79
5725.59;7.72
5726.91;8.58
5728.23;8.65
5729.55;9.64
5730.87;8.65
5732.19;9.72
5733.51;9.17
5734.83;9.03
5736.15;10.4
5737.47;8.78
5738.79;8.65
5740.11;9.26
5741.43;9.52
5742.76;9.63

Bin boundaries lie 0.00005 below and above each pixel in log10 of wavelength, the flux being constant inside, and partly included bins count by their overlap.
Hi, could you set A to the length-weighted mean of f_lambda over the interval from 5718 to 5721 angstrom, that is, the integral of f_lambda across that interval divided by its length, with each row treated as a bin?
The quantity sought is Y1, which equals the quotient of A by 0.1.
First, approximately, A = 9.17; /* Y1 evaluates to 91.7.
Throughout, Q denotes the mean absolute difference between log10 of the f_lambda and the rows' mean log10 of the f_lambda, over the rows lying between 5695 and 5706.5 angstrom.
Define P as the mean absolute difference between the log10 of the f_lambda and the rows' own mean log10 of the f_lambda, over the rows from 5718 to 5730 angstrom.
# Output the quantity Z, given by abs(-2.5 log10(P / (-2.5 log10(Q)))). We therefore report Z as 5.80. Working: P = 0.023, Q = 0.012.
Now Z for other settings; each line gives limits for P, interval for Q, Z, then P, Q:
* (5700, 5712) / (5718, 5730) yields 5.75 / 0.020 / 0.023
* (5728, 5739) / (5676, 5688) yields 5.67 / 0.023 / 0.021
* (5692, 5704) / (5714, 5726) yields 5.95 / 0.018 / 0.021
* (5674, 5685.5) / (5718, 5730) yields 6.02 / 0.016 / 0.023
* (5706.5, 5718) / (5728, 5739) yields 5.51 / 0.026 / 0.023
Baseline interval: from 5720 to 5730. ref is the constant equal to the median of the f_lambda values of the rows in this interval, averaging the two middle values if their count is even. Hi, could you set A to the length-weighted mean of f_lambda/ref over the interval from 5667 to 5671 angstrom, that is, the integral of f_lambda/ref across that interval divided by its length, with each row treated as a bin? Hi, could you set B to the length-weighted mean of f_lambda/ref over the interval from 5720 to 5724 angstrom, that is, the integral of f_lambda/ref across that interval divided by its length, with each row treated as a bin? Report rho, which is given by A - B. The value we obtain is -0.04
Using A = 1.01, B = 1.047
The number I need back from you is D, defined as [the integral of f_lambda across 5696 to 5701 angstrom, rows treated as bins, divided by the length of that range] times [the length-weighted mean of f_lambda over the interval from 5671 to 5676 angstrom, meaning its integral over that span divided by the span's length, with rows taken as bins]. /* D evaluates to 84.4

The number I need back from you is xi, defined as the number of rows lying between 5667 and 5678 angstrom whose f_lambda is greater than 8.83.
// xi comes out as 6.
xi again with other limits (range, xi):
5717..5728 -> 5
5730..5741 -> 5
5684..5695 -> 5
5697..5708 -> 5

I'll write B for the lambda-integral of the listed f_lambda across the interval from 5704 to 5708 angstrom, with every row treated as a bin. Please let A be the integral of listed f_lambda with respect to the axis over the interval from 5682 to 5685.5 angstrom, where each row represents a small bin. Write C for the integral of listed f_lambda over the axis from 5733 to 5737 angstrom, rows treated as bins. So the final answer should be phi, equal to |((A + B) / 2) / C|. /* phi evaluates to 0.86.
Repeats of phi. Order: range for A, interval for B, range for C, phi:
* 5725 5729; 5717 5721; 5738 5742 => 0.96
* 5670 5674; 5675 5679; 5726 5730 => 1.06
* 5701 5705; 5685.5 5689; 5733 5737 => 0.89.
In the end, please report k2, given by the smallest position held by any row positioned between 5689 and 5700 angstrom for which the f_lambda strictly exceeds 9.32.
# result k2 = 5692.73 angstrom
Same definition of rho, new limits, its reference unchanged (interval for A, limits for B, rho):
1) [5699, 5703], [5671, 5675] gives -0.03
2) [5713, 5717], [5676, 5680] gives -0.03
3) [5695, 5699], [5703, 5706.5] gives -0.01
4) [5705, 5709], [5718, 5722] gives -0.06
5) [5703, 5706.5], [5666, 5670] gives 0.02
